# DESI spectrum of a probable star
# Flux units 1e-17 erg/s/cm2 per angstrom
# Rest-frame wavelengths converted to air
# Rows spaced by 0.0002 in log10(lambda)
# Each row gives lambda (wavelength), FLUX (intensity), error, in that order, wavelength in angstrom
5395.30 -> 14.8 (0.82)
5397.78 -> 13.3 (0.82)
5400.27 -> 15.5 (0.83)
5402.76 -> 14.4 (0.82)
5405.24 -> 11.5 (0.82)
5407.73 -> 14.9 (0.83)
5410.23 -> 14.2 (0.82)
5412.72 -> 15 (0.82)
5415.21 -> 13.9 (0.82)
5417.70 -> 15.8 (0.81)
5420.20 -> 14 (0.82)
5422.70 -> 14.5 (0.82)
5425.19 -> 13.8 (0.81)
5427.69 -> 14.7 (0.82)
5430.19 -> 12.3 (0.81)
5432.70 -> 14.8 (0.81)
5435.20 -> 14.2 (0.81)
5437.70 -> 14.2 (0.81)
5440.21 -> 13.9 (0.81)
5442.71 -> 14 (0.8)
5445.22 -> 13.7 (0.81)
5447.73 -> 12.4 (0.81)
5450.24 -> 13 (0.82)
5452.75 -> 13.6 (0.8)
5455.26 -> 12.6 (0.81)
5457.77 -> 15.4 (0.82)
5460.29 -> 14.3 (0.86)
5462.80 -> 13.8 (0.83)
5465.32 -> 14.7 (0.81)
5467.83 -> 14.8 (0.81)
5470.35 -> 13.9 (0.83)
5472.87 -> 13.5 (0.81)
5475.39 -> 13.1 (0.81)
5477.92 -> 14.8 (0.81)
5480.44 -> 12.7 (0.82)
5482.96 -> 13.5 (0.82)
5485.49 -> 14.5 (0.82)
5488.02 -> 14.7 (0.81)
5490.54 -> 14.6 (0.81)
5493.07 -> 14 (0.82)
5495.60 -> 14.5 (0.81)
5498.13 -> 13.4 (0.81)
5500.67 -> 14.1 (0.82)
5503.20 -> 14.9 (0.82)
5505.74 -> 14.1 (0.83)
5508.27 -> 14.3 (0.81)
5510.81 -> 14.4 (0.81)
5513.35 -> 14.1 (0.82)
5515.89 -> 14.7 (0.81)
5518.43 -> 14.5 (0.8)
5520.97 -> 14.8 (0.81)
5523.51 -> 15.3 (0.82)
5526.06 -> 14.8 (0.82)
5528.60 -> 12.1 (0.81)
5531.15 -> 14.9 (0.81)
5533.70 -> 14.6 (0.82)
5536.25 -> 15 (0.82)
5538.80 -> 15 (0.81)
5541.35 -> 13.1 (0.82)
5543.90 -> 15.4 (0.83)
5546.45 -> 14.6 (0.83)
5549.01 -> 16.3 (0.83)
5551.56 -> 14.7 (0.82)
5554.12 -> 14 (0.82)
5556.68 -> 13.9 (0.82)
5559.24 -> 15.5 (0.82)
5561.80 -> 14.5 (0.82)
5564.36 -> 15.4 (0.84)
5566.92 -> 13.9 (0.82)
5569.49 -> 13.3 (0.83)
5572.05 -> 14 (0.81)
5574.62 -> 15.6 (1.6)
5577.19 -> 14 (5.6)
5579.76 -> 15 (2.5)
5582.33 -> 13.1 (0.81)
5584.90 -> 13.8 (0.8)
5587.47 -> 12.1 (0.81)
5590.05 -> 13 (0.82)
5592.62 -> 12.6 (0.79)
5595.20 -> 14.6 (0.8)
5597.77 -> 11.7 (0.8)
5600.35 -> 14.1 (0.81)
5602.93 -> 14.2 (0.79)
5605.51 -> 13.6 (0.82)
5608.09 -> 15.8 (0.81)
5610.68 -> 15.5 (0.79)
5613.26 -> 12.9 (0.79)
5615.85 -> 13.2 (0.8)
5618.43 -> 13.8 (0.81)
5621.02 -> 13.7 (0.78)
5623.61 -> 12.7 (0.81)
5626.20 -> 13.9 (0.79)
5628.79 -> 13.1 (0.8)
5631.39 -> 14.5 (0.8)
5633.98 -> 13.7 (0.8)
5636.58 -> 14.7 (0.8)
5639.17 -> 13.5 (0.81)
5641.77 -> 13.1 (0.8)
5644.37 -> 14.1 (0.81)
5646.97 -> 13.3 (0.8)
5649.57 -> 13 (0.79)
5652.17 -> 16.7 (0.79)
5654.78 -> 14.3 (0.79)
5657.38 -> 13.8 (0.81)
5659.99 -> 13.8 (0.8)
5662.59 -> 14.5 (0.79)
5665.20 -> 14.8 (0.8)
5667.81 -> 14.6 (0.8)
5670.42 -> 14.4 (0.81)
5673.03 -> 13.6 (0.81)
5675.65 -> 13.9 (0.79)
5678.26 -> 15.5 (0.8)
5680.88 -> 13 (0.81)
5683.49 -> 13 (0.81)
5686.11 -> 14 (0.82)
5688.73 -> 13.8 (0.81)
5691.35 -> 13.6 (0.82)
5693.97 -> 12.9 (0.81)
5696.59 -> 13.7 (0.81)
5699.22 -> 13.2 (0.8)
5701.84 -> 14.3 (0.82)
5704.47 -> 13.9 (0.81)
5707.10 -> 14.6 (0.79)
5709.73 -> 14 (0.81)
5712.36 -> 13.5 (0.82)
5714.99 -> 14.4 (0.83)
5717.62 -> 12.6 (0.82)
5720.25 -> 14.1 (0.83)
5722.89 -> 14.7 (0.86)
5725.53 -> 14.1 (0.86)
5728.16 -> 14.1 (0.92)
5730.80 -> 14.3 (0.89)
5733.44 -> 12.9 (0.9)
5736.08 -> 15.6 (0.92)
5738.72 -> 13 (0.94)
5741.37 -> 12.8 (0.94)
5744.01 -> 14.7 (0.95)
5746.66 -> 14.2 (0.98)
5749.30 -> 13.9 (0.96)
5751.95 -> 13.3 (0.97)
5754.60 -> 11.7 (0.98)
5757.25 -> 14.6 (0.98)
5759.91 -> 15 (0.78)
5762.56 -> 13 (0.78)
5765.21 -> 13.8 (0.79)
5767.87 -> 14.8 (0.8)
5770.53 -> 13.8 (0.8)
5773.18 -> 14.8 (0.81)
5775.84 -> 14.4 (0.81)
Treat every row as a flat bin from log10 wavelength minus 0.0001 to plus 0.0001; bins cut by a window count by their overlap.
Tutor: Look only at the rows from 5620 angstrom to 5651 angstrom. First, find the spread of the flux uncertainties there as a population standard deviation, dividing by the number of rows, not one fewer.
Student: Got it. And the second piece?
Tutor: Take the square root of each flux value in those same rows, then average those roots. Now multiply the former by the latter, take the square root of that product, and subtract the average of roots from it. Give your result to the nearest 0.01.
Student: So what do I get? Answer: -3.51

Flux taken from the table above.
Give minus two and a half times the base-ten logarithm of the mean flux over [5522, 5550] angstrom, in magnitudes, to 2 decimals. -2.91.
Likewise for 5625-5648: -2.85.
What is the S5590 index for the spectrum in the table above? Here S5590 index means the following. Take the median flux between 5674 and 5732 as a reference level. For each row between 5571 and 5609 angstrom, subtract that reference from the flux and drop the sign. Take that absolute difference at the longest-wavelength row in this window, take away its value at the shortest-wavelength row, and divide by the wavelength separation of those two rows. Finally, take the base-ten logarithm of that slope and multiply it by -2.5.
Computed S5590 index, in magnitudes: 3.3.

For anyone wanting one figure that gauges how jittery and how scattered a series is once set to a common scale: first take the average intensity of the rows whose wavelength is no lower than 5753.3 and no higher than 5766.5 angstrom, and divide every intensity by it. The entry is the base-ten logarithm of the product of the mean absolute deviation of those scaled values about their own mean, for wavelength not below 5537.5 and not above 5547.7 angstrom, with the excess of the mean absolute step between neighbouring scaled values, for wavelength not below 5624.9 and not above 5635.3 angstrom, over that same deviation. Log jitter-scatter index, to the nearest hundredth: -2.96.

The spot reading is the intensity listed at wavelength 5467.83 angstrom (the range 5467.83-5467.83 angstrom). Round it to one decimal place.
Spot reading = 14.8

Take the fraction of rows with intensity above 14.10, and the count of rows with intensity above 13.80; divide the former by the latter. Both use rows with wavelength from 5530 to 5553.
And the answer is 0.111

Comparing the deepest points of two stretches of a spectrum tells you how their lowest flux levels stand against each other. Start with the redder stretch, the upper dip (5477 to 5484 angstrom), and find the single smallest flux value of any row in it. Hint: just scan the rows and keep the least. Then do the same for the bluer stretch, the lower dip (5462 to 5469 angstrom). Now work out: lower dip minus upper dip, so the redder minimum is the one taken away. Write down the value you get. 1.10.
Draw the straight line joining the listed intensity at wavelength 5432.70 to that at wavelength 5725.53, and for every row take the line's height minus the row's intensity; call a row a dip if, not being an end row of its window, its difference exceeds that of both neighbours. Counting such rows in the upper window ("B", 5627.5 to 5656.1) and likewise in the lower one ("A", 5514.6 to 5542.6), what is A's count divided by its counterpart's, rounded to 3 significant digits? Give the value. 1.00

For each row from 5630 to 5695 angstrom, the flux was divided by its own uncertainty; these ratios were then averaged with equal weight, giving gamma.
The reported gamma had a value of 17.4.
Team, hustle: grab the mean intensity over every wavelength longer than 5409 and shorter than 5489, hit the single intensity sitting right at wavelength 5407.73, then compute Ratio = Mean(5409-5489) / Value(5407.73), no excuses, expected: 0.94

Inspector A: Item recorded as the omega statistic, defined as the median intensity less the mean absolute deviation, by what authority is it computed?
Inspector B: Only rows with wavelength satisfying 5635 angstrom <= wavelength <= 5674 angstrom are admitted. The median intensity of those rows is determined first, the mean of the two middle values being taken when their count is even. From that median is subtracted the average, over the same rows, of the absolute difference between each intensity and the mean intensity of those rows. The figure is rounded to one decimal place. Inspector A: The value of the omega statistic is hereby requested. 13.4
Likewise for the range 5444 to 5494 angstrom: 13.2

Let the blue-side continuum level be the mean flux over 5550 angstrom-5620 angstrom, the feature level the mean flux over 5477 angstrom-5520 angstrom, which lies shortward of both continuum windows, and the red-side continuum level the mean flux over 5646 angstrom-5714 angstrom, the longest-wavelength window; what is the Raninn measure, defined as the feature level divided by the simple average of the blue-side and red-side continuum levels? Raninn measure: 1.02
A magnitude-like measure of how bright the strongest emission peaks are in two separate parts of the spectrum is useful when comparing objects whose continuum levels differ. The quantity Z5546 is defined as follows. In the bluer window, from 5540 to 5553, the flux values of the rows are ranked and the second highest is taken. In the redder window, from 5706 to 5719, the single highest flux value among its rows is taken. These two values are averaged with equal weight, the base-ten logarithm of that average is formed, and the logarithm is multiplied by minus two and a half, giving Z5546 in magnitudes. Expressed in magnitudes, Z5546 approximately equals -2.94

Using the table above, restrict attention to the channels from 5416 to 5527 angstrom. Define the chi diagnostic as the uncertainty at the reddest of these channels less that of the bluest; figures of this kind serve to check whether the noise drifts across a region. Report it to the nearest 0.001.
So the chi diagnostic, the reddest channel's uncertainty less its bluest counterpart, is 0.010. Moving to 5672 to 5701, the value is -0.010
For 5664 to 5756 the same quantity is 0.180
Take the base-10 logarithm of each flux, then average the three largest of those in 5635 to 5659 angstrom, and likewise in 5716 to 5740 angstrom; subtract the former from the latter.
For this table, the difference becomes -0.010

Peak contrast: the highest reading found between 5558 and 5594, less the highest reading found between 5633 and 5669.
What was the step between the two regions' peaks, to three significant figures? -1.10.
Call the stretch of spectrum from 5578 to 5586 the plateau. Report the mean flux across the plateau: 13.97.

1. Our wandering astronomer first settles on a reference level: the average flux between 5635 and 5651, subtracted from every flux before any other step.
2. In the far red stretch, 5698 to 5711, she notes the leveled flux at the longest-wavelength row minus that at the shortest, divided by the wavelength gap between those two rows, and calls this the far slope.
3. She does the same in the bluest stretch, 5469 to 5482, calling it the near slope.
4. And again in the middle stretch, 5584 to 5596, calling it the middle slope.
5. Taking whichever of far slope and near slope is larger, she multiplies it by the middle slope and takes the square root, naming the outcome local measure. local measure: 0.077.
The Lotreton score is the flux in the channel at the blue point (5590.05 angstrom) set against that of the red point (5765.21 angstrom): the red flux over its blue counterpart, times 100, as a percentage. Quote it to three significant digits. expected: 106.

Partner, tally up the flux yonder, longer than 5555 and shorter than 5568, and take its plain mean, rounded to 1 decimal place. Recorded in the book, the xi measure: 14.6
